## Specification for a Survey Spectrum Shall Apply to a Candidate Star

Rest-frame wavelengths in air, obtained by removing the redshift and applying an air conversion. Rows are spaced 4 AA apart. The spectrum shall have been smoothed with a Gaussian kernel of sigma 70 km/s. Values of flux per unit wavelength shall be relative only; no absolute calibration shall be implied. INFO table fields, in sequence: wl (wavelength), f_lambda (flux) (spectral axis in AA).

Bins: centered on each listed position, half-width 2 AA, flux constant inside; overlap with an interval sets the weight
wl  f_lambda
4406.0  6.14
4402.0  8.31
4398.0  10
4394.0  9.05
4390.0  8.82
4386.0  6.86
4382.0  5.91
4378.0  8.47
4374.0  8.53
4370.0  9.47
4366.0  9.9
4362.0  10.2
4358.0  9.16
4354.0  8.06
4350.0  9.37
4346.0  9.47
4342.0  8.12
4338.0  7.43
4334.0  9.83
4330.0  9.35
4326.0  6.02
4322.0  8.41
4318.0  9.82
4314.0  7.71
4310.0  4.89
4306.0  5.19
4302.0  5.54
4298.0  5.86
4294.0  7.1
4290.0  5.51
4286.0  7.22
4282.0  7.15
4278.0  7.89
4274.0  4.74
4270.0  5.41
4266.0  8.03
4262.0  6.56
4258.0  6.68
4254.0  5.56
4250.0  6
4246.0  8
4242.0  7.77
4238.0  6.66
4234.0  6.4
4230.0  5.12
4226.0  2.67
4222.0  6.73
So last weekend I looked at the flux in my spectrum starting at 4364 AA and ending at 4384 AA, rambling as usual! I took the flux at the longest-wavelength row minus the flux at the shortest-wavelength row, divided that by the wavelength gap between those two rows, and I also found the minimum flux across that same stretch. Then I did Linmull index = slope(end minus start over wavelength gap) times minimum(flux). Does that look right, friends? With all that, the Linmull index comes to -1.47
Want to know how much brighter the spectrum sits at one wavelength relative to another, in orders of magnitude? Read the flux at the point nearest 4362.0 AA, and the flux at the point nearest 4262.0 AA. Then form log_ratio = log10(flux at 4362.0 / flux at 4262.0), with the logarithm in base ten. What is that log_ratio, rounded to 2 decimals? 0.19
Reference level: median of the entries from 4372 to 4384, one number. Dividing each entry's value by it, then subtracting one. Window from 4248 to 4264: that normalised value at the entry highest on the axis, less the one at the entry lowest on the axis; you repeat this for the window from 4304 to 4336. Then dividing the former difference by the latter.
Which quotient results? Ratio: 0.1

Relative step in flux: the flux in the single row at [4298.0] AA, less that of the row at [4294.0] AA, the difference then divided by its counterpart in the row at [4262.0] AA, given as -0.19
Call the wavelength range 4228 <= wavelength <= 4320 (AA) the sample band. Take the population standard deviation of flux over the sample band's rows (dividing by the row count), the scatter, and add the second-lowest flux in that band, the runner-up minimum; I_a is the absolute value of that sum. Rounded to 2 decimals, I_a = 6.14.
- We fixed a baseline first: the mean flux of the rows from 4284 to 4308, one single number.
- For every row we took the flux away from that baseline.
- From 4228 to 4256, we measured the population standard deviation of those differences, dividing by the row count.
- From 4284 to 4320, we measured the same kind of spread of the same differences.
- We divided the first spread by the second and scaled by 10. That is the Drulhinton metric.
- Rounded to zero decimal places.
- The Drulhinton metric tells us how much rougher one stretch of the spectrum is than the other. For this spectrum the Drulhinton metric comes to 7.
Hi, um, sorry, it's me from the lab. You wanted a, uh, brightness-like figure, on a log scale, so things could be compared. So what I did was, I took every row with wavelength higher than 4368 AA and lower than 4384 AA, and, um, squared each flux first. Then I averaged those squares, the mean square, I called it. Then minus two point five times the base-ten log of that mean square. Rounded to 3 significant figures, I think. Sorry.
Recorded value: -4.57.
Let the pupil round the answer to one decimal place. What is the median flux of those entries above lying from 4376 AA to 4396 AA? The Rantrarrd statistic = 8.5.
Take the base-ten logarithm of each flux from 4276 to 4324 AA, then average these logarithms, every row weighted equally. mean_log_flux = 0.83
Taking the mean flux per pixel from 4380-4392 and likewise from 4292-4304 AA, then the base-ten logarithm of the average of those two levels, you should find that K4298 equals 0.82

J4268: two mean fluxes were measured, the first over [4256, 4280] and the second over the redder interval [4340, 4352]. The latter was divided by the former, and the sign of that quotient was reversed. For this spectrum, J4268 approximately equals -1.4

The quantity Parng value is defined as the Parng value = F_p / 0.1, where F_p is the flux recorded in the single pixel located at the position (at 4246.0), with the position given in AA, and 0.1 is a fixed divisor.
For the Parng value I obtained 80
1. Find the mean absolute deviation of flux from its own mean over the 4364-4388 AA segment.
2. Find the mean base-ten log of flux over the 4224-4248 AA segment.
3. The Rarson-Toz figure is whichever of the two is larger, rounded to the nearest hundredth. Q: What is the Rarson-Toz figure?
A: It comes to 1.20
